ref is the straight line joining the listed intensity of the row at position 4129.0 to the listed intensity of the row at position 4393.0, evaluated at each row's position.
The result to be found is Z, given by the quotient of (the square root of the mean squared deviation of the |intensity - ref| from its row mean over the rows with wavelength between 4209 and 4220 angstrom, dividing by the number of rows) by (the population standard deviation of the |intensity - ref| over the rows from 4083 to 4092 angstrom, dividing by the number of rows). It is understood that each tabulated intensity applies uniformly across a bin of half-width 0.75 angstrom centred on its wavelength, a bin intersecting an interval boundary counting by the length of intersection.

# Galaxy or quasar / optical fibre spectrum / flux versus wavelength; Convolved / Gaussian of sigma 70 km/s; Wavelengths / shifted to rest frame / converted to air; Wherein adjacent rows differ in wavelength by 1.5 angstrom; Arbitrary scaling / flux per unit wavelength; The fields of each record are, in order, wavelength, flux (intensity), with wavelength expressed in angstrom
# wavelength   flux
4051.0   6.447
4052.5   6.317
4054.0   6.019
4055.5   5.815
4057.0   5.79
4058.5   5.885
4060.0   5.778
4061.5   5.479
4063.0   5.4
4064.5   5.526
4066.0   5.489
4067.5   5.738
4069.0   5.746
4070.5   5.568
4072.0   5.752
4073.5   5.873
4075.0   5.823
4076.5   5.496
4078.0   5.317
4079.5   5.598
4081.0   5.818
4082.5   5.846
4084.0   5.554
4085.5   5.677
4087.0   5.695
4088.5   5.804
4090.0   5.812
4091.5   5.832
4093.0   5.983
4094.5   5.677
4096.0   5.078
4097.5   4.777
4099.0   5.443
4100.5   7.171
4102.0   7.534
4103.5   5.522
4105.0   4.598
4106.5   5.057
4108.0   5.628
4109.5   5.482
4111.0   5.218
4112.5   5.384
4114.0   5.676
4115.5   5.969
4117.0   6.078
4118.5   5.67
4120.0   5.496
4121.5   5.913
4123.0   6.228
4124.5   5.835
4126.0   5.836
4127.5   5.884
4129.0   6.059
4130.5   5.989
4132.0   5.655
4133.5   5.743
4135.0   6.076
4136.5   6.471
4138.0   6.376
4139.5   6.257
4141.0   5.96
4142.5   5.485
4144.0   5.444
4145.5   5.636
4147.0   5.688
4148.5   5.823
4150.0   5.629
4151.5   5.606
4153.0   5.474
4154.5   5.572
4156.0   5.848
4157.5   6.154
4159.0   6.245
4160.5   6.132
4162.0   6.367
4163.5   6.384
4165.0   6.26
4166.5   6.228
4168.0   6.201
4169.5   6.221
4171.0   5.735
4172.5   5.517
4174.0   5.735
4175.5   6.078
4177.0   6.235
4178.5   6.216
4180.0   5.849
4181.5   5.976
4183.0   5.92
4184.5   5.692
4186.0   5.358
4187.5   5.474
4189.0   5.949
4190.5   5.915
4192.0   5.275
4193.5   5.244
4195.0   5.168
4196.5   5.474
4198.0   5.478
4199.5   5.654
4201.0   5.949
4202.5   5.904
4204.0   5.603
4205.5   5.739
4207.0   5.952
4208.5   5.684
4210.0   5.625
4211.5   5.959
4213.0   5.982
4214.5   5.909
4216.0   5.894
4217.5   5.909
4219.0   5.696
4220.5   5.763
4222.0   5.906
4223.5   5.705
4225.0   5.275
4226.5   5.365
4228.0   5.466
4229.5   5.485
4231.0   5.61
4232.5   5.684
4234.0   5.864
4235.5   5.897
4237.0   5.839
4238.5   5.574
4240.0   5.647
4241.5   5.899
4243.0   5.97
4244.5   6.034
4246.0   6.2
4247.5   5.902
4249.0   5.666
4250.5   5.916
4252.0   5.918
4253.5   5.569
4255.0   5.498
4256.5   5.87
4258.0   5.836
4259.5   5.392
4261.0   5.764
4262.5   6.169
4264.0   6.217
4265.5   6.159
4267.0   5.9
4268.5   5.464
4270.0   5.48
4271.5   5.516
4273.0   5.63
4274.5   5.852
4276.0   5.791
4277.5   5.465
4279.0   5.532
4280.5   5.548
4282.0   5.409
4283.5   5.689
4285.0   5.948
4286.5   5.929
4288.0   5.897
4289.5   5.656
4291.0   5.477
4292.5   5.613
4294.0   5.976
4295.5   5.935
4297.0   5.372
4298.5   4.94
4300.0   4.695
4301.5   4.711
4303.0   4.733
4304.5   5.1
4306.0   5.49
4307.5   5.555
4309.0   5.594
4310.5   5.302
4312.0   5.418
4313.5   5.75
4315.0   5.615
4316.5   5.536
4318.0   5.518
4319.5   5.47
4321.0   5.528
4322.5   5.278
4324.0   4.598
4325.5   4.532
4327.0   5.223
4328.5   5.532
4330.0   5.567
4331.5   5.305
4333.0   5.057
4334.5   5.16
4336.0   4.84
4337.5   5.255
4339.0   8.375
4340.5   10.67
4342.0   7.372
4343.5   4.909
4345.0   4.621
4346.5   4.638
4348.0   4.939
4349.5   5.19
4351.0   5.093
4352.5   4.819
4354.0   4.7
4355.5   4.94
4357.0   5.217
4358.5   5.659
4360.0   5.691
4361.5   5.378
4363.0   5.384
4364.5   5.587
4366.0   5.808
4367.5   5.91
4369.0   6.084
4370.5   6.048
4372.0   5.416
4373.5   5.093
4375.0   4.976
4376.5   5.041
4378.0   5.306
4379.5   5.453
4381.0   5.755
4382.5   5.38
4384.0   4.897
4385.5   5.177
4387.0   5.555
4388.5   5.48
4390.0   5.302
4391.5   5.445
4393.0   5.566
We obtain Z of 1.0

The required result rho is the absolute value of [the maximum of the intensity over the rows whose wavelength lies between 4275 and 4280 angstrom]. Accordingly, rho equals 5.8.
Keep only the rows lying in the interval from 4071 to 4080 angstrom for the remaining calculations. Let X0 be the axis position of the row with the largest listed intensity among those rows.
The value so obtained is 4073.5 angstrom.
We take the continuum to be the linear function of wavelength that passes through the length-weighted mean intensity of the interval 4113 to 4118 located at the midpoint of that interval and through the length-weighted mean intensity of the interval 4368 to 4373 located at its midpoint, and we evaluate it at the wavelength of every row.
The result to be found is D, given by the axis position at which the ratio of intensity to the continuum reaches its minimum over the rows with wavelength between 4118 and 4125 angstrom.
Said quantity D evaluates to 4120.0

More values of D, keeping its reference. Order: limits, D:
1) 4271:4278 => 4277.5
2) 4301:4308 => 4301.5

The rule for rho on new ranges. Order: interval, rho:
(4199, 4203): 5.9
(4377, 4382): 5.8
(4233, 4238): 5.9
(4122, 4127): 6.2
